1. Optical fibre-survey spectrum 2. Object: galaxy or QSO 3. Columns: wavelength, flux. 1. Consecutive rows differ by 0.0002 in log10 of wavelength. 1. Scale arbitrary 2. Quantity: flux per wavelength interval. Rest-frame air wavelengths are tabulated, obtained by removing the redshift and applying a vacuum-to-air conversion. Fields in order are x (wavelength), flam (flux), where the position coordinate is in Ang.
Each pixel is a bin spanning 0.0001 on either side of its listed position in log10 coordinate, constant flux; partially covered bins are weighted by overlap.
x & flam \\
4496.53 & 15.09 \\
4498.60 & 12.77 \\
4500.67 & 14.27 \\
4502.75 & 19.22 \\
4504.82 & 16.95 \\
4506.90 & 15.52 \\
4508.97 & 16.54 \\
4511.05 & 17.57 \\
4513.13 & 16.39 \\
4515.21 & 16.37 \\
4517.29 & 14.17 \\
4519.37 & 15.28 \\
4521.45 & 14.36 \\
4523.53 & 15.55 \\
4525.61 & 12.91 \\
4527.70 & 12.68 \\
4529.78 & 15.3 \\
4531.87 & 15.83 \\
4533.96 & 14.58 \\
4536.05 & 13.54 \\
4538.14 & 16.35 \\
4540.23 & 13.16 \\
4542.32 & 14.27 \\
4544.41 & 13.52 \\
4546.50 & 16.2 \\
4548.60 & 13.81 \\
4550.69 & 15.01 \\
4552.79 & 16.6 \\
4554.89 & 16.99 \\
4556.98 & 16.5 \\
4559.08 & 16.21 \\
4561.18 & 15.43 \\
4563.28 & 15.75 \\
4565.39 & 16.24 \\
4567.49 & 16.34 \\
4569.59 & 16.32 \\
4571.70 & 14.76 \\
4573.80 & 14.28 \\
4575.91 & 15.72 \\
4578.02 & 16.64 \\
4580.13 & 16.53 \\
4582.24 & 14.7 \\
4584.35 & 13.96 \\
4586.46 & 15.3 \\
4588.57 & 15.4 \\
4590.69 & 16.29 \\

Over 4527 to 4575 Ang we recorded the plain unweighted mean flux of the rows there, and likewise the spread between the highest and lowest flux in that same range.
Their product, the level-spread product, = 66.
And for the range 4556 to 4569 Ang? 17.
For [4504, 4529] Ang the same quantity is 75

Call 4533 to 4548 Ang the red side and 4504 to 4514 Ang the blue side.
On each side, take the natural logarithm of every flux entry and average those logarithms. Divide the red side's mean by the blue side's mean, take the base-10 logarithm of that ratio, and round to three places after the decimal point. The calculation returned -0.022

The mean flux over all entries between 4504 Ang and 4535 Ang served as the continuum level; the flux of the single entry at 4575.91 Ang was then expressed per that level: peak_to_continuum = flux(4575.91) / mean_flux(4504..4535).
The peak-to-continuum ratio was 1.03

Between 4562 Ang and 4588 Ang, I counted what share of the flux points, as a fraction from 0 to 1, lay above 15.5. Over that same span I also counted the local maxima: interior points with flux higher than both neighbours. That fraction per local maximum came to 0.29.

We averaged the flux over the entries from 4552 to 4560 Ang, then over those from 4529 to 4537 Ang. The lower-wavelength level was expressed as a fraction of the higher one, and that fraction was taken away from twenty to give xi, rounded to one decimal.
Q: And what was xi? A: 19.1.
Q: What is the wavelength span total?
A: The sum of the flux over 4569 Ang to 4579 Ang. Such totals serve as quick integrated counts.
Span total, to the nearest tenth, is 77.7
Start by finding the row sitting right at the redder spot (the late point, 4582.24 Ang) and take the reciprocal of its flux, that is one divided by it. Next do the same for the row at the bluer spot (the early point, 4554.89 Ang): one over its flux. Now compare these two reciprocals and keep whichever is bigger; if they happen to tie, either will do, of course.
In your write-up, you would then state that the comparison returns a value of 0.068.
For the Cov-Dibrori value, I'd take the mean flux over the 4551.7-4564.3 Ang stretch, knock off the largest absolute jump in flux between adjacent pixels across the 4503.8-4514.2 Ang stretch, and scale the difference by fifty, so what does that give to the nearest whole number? 741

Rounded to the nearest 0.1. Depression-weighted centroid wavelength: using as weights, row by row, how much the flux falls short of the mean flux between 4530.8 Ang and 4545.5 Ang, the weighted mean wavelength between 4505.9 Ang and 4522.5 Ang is 4511.7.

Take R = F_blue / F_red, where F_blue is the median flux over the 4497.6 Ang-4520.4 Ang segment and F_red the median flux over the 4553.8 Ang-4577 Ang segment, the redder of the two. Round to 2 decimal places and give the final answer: 1.01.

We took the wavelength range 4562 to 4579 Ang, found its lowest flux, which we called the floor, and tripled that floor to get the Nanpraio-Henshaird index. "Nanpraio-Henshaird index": 42.8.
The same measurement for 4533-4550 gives 39.5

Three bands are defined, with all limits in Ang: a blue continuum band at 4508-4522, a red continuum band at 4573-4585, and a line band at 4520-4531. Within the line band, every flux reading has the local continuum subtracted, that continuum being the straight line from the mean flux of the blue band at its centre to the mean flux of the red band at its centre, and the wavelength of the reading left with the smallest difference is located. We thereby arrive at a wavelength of 4527.70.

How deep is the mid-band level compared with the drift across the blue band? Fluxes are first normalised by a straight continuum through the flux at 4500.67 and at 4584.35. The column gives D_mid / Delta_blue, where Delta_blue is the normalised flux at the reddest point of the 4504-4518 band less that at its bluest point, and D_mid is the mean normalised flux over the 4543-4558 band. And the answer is -5.7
